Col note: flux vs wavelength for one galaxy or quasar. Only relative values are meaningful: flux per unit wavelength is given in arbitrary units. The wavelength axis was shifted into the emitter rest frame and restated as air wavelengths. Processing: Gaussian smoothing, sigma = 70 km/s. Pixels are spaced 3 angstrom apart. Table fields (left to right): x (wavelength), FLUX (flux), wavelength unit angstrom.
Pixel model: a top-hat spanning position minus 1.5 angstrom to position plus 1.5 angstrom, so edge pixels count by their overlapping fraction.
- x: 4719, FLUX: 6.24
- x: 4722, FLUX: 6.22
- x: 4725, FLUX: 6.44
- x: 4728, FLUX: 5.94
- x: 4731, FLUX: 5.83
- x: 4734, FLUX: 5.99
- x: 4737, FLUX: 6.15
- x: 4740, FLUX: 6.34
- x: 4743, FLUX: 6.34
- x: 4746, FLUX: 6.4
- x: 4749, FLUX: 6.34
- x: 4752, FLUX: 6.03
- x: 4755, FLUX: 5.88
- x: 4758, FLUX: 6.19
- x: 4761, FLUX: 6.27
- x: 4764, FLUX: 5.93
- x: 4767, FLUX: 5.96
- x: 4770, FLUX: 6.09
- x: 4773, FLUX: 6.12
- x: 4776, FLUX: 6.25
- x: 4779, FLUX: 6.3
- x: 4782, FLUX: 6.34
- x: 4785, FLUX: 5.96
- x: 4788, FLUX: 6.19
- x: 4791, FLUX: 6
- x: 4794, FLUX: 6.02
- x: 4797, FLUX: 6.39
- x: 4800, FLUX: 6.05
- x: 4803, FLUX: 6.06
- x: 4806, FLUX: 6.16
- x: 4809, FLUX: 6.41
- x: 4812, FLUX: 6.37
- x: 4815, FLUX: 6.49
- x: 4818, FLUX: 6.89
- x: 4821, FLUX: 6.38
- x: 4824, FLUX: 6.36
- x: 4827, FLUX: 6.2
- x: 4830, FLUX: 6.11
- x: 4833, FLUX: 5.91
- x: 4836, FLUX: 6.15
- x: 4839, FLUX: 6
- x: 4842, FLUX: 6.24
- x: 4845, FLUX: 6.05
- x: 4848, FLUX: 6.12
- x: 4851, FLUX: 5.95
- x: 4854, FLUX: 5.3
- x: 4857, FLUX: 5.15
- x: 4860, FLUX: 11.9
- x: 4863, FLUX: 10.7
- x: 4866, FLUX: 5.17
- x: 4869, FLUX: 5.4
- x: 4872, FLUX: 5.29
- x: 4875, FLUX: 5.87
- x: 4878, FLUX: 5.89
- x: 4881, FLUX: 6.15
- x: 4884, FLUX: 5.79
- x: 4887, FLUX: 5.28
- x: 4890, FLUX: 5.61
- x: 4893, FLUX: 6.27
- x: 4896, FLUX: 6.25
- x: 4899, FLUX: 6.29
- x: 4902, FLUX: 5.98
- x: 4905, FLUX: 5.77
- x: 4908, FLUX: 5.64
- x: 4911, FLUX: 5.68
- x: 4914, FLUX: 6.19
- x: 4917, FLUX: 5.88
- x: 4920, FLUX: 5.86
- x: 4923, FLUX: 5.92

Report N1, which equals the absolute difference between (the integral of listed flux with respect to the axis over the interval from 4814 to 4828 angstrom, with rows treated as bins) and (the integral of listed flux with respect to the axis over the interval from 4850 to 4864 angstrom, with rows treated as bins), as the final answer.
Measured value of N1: 18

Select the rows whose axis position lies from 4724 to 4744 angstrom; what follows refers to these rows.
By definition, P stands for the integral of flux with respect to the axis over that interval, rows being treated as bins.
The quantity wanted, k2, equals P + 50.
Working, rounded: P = 123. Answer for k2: 173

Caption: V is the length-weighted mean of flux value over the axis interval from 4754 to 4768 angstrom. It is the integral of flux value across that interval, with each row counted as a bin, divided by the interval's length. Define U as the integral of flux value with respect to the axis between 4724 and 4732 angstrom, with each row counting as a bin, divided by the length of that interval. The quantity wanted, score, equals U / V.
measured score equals 1.00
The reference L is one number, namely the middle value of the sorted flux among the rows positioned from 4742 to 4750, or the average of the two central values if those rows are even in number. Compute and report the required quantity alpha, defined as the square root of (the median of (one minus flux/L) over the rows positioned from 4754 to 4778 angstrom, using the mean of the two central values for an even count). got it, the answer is 0.193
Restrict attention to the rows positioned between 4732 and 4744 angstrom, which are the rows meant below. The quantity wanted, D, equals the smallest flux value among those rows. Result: 5.99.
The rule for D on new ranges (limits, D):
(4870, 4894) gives 5.28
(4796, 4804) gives 6.05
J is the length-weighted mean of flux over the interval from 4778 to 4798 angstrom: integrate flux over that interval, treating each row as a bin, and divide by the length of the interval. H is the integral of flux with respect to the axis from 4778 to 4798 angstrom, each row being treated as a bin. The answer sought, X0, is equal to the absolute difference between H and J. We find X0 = 117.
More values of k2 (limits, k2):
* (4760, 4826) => 461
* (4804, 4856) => 371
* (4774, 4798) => 198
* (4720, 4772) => 369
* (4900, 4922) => 179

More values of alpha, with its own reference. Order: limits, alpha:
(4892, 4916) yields 0.201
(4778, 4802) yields 0.186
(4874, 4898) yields 0.269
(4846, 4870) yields 0.324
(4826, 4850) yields 0.188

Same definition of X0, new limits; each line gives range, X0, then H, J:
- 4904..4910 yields 28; 34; 5.7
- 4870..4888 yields 97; 103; 5.7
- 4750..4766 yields 91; 97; 6.1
